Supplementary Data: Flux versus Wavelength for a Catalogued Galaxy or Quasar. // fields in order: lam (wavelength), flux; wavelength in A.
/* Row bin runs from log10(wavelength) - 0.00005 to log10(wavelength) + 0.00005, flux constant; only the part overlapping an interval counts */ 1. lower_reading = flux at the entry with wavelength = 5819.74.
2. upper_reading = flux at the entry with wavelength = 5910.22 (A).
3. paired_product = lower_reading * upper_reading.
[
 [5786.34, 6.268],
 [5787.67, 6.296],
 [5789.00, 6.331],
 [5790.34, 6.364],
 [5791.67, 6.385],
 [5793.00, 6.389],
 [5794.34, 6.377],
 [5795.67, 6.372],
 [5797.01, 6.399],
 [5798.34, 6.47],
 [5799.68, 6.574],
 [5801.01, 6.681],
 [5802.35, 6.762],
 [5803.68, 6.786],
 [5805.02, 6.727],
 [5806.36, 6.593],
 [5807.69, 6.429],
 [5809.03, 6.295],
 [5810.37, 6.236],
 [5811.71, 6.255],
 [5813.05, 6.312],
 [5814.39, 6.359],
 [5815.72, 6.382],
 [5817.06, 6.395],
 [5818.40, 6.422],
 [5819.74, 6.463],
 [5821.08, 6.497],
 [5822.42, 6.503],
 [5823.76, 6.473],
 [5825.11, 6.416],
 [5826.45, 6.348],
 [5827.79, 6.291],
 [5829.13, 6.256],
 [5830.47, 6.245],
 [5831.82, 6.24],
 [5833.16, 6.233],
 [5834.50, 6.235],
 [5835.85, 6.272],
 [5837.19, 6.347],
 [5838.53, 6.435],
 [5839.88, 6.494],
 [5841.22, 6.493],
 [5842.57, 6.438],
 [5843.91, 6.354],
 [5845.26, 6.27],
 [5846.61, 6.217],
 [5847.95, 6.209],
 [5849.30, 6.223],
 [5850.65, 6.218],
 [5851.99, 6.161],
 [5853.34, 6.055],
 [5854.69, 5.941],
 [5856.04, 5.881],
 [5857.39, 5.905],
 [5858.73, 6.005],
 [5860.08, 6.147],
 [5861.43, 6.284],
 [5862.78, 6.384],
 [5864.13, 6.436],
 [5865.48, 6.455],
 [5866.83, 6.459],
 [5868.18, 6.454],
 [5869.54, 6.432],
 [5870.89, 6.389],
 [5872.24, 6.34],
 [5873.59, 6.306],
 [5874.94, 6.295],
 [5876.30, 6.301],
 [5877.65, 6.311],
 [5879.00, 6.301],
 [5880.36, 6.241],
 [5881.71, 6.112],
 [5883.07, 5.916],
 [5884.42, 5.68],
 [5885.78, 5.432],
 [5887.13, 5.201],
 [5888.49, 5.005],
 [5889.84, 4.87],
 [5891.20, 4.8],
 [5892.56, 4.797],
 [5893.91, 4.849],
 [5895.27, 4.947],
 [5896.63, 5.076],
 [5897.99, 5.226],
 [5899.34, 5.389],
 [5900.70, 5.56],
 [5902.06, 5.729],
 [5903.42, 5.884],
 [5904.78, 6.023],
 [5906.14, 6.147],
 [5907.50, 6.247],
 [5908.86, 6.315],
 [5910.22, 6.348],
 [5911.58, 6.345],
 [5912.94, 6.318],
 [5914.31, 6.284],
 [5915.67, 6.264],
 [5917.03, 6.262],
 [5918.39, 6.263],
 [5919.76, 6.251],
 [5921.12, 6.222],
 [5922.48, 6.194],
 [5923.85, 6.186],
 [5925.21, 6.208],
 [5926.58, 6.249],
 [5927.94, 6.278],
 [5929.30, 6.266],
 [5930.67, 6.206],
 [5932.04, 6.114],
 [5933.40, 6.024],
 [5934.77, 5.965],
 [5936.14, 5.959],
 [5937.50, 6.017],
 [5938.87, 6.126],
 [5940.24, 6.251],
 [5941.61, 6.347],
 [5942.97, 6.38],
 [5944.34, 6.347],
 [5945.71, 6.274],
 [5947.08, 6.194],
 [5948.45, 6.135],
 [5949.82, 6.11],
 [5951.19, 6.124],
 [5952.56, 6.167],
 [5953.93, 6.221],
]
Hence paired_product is 41.0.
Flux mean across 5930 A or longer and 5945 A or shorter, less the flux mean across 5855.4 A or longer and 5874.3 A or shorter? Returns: -0.12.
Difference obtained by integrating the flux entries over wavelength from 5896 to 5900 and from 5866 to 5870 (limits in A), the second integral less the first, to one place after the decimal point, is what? 4.8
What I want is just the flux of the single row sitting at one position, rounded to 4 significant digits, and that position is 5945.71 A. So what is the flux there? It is 6.274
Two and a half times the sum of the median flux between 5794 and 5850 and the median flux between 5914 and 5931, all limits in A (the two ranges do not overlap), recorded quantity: 31.6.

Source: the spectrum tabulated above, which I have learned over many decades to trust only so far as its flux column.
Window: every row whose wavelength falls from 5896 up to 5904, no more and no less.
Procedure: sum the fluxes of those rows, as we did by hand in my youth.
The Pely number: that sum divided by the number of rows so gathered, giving 5.48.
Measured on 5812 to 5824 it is 6.42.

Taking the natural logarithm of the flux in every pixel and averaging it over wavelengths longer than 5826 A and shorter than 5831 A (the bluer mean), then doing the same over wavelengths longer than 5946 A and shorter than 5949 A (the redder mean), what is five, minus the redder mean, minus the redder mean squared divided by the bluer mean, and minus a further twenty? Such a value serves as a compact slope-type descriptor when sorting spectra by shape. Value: -18.6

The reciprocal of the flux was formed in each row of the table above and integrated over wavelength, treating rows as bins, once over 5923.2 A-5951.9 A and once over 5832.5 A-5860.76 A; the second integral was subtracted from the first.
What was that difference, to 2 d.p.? 0.10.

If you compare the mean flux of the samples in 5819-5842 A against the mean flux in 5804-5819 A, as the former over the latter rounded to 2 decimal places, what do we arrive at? 0.99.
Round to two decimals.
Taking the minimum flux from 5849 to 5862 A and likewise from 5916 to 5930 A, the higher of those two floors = 6.19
